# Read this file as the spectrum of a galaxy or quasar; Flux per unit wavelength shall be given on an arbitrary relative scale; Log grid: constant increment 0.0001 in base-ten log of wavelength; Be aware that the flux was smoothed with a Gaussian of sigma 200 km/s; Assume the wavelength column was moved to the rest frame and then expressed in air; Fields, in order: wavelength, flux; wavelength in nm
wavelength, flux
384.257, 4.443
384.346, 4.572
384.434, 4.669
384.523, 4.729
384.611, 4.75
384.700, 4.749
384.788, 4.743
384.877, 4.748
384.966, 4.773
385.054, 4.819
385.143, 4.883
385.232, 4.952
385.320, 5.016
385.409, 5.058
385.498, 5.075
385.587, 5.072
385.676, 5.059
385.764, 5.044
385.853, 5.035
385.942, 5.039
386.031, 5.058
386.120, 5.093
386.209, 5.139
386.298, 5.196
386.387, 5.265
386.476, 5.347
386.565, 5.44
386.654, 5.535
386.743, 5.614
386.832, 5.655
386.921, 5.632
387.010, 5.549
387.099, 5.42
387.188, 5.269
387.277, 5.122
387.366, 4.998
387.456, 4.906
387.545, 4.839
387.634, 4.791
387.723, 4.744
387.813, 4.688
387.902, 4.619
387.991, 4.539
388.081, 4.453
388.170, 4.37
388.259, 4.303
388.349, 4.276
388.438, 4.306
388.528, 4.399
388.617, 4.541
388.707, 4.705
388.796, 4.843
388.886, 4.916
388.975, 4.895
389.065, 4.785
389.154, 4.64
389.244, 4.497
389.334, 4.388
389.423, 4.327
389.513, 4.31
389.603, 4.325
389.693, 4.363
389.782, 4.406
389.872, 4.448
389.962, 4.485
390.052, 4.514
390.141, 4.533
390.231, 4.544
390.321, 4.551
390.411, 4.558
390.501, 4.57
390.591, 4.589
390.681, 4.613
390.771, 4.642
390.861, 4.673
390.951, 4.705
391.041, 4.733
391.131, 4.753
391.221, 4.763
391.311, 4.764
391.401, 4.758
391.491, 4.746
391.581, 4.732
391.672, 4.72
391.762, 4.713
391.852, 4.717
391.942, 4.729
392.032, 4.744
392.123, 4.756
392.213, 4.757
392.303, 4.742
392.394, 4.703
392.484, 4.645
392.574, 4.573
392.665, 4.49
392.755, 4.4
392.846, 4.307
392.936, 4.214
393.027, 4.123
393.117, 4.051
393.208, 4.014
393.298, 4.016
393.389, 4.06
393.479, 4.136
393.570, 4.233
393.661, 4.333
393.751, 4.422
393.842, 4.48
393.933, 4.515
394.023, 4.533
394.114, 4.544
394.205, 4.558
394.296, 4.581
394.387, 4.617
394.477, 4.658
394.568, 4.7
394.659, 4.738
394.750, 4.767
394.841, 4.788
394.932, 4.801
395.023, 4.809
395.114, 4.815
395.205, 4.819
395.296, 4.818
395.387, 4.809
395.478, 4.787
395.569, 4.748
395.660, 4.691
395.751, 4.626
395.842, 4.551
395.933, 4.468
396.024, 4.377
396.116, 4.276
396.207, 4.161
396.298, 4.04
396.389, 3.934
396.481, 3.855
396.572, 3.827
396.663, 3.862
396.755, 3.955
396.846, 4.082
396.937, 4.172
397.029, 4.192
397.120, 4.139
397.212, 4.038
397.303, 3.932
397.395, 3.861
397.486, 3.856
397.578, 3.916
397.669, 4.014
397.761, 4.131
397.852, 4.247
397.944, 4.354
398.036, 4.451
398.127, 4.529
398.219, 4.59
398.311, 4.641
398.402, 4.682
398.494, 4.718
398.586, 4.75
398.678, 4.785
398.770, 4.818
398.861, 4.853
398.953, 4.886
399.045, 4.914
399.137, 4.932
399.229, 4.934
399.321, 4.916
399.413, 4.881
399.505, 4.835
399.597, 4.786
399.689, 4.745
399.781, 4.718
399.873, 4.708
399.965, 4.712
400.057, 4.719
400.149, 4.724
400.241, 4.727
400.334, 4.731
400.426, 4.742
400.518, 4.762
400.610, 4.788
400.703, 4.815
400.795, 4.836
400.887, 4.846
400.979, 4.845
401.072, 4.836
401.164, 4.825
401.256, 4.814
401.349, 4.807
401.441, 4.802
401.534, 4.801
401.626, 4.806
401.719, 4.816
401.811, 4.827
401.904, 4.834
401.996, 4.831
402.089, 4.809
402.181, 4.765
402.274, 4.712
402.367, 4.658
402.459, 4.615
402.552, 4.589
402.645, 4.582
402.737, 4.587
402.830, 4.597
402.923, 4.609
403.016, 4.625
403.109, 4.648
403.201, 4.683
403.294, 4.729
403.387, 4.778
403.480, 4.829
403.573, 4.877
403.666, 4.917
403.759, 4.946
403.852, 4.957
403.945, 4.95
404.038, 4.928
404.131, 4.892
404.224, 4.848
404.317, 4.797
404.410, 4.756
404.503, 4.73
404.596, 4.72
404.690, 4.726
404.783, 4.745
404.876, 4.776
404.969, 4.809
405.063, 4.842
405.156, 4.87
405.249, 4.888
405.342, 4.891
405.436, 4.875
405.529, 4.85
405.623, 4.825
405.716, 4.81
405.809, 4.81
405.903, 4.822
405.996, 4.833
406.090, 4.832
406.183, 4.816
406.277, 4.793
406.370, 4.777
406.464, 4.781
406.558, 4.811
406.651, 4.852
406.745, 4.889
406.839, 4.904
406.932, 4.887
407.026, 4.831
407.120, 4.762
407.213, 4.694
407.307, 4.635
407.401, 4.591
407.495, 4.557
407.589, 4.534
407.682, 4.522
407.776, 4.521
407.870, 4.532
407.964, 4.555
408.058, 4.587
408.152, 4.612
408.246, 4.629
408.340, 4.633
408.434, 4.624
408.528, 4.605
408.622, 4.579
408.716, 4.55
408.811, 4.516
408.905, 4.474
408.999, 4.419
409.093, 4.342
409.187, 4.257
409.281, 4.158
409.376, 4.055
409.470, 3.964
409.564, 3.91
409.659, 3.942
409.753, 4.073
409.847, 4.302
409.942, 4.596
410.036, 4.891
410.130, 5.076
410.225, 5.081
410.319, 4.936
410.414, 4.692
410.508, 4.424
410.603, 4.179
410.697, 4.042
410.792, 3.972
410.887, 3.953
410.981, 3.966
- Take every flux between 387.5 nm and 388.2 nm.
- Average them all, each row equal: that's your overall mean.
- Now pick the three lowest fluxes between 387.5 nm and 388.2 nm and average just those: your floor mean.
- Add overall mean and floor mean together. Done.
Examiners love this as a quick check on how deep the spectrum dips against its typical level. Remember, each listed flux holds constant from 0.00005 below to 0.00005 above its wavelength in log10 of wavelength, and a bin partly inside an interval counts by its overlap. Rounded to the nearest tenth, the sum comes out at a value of 9.1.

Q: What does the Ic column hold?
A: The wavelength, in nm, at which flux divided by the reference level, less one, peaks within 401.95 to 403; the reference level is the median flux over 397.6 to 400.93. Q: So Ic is 401.996 nm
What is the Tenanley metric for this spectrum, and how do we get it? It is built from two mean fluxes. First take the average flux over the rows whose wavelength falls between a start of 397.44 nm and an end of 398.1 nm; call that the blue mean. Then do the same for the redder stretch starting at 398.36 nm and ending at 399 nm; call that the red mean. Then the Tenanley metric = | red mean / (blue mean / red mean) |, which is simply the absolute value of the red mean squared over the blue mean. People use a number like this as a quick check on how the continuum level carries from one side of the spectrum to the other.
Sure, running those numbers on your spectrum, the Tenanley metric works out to 5.5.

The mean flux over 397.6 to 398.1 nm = 4.24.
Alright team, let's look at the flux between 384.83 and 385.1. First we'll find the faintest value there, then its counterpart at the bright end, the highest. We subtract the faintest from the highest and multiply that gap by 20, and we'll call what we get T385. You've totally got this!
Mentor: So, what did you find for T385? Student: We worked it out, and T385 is 1.4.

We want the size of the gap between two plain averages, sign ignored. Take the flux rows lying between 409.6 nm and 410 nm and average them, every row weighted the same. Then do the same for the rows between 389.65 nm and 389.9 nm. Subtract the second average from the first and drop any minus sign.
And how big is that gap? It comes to 0.18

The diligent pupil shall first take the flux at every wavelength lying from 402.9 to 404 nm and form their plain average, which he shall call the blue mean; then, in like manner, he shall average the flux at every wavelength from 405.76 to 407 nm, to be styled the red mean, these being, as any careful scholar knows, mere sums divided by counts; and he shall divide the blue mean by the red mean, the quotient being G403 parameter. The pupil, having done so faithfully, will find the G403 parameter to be 0.99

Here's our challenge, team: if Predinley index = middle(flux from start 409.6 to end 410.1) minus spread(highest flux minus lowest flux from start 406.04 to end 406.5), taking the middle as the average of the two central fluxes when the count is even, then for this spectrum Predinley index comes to 4.2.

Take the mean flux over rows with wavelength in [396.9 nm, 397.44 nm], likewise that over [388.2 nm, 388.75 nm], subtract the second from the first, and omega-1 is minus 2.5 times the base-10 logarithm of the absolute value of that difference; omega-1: 1.1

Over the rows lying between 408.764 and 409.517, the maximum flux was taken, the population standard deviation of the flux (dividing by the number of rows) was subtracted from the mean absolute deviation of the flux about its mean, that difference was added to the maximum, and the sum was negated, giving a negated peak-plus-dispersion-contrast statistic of -4.49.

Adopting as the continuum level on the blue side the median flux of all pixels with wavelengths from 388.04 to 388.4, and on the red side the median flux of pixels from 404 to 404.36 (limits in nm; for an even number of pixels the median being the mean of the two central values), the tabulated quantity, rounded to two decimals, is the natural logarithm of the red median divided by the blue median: 0.12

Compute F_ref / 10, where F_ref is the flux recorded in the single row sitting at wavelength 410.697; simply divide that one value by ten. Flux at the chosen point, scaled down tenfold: 0.404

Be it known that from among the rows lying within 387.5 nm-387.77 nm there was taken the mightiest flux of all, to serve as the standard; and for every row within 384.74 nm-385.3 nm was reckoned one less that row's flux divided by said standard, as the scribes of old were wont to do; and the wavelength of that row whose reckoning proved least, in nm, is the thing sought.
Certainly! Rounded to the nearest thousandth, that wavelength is 385.232 nm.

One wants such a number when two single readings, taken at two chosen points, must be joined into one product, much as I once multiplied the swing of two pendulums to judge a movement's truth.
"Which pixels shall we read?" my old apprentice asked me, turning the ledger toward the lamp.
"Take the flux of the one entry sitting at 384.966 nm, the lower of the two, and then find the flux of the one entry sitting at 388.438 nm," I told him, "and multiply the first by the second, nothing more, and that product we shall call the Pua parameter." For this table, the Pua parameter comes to 20.6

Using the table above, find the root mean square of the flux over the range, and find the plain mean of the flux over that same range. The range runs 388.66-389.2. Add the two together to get 9.6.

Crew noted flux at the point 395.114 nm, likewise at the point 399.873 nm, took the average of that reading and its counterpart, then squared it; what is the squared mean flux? 22.7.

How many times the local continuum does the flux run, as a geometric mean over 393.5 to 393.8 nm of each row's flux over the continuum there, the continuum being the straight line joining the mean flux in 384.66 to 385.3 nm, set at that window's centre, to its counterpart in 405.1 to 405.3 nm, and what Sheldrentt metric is 0.89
